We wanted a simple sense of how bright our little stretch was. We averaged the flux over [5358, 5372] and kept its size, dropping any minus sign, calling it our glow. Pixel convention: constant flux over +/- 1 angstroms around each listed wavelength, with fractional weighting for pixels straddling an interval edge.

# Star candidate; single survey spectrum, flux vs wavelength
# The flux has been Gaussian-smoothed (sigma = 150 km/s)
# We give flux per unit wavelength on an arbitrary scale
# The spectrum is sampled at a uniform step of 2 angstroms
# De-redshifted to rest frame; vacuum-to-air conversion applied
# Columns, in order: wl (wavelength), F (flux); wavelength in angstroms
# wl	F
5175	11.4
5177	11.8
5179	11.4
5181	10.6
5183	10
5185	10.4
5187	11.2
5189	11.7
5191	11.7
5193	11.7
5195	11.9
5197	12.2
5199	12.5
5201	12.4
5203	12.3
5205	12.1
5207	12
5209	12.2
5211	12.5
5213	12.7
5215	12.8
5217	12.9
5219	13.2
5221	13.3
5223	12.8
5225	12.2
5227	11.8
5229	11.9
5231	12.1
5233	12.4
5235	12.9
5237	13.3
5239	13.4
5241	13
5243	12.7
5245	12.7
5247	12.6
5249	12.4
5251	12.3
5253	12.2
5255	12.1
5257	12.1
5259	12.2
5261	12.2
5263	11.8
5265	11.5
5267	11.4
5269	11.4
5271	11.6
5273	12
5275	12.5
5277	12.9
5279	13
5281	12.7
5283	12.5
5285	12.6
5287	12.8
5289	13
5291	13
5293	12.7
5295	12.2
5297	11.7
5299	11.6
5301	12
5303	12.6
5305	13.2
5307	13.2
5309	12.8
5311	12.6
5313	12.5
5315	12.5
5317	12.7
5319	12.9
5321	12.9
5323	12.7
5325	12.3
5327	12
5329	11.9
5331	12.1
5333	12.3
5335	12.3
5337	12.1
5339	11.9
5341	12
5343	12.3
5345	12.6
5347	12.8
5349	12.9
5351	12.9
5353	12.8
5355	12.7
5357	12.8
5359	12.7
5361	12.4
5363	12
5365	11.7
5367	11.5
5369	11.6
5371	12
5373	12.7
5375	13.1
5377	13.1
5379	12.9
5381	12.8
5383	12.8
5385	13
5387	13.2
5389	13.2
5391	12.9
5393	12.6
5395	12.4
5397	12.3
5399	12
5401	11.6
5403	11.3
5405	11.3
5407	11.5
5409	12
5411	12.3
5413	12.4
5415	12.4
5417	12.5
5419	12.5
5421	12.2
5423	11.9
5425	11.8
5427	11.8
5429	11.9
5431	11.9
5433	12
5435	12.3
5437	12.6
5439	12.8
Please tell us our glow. 12.0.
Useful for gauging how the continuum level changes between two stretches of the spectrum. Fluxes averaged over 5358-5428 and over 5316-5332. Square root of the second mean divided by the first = 1.006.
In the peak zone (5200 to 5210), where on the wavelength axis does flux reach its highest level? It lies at 5201 angstroms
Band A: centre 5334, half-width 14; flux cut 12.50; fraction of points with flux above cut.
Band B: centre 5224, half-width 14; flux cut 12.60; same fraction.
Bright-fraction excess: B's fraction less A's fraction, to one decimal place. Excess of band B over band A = 0.3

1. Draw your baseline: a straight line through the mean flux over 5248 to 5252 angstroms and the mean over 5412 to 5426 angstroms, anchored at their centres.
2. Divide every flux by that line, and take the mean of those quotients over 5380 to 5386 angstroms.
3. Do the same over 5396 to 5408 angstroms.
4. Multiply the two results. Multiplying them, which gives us 0.999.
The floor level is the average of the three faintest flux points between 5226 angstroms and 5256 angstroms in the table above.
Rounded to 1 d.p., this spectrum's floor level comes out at 11.9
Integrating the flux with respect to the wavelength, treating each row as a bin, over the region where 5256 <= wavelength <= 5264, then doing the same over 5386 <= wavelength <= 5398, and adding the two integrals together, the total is 250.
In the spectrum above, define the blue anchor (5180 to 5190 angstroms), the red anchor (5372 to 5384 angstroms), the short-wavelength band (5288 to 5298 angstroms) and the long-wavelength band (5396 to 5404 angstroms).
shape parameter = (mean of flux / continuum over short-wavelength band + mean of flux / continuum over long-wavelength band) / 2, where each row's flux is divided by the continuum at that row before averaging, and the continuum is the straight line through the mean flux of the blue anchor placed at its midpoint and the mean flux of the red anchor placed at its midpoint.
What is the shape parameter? 0.97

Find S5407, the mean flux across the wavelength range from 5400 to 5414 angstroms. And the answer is 11.8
